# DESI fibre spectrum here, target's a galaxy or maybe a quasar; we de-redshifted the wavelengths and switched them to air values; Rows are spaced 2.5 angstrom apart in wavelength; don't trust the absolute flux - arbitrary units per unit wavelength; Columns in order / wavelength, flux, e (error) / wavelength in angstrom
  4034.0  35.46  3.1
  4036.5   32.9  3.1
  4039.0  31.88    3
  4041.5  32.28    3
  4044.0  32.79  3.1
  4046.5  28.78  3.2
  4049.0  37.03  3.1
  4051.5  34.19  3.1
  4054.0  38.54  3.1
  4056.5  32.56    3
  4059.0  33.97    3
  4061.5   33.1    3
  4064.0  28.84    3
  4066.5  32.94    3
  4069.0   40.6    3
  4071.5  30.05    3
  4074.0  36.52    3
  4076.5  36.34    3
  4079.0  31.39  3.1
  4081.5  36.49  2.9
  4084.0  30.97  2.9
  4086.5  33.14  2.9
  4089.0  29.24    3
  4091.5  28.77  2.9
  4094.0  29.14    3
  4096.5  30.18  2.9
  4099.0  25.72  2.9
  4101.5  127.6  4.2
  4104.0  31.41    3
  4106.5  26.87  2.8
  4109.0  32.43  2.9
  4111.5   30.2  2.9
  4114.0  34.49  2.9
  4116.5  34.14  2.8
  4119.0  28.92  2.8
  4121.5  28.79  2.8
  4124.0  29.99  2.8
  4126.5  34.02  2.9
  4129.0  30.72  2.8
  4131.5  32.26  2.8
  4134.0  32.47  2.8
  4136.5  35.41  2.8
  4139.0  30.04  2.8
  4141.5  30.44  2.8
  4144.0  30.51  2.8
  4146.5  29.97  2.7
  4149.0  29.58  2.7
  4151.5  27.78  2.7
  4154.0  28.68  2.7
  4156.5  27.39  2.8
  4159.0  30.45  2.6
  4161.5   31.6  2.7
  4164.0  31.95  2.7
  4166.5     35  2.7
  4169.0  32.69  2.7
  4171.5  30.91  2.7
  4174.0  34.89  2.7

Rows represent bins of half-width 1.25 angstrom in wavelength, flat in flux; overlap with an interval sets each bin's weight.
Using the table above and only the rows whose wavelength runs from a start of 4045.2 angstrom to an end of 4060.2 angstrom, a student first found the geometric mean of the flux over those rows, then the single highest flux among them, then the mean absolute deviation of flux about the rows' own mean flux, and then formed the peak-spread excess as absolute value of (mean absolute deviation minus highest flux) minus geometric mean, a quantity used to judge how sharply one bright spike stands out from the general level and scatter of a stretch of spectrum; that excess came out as 2.1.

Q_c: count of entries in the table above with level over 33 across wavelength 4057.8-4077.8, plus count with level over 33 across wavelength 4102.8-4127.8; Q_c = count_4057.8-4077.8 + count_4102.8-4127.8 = 8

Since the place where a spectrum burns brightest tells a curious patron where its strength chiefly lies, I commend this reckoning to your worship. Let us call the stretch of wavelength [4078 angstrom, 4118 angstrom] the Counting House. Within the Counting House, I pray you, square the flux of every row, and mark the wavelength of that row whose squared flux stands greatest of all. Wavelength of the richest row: 4101.5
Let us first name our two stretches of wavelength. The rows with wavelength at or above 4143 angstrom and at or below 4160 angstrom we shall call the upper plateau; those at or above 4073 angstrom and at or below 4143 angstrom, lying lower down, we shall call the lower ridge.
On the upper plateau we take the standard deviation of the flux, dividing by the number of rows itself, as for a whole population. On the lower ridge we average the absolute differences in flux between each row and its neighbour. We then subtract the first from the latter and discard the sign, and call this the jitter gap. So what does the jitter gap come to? 8.7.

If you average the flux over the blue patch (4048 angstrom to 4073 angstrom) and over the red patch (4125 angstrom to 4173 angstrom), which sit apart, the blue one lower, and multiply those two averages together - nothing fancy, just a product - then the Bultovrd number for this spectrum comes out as 1065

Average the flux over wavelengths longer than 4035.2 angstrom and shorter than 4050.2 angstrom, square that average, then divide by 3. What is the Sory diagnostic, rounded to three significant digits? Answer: 354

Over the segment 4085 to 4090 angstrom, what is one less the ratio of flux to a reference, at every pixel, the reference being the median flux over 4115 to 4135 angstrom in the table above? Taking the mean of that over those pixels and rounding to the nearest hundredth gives 0.01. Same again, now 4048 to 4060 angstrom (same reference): -0.12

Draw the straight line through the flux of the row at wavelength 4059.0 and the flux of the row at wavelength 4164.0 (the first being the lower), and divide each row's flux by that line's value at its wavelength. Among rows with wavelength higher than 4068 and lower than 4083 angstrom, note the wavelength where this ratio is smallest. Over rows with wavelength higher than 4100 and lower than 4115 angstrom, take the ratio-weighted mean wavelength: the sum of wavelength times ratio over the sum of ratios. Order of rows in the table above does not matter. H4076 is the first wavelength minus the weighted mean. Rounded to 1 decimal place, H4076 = -34.2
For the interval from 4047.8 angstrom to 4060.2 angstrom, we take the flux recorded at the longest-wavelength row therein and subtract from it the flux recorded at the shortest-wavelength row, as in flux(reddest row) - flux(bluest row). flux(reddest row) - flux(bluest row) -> -3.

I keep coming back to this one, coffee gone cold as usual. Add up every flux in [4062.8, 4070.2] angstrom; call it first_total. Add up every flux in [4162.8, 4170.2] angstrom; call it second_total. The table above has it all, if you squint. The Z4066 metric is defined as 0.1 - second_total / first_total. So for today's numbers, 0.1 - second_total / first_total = -0.87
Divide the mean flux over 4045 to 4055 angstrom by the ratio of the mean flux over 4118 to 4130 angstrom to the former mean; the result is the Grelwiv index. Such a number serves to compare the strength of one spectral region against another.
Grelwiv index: 39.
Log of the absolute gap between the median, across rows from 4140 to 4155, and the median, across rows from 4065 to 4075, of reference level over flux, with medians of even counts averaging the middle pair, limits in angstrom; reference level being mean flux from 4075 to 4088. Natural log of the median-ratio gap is -1.8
